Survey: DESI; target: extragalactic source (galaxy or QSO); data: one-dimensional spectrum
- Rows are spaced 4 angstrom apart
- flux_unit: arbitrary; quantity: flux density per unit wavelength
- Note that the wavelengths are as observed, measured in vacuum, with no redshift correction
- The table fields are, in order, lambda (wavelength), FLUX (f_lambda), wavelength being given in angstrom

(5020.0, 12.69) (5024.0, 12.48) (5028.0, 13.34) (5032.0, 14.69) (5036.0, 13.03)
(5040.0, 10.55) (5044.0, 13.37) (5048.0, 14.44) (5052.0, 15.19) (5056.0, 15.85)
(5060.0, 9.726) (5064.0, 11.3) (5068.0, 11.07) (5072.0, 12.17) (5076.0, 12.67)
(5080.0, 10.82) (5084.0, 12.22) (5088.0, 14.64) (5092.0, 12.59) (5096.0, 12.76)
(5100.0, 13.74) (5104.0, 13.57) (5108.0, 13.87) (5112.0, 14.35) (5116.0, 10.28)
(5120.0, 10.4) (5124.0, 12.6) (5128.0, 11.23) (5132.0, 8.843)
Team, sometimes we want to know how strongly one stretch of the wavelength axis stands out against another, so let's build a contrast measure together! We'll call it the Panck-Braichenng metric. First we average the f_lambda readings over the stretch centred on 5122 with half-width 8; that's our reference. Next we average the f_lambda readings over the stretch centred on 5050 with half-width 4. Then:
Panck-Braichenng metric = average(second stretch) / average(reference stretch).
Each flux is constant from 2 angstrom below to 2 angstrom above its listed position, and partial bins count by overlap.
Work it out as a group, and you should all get 1.33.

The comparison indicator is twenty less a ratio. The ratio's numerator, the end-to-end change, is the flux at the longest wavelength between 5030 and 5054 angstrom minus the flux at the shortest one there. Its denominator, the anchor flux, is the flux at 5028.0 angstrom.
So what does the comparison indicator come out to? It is 20.0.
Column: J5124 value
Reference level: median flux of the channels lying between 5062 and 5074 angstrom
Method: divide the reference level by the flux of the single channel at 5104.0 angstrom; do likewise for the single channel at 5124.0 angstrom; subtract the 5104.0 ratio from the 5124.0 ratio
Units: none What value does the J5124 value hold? 0.06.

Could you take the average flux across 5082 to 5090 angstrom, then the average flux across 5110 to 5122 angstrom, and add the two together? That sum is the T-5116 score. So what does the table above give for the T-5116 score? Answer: 25.1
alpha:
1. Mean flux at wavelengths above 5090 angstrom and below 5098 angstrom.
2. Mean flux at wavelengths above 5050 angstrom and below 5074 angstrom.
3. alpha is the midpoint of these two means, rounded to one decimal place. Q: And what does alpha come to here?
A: 12.6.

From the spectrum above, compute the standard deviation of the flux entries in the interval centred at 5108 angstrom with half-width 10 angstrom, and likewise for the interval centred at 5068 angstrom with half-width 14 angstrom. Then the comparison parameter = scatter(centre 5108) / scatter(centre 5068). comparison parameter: 0.8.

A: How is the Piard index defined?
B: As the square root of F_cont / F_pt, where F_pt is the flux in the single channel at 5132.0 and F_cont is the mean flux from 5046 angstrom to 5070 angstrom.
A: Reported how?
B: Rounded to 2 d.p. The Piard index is 1.21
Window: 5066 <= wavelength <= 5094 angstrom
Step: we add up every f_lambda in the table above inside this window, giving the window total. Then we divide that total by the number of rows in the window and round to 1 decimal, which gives 12.3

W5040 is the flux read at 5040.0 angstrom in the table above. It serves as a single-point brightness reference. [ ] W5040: 10.55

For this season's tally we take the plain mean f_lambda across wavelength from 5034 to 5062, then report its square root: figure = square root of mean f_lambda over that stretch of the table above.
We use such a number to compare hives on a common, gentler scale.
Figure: 3.63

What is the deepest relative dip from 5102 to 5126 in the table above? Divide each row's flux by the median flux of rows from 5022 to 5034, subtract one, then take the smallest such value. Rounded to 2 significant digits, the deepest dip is -0.23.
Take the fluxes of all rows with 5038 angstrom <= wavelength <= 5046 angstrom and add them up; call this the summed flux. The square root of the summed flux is 4.89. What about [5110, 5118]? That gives 4.96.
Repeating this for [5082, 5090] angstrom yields 5.18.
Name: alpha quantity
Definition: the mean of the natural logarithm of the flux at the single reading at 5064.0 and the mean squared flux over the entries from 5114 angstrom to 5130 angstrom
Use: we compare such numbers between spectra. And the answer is 64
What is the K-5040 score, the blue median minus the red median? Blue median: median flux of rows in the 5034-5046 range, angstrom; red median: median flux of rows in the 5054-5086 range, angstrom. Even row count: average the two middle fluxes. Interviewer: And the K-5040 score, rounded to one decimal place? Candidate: 1.3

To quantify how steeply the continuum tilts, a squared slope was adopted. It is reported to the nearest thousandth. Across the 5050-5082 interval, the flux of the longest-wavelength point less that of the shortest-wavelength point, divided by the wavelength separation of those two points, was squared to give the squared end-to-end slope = 0.024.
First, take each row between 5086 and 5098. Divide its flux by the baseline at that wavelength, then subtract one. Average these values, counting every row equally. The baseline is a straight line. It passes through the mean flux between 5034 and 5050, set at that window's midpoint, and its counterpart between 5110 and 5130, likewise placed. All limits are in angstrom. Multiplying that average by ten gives 1.0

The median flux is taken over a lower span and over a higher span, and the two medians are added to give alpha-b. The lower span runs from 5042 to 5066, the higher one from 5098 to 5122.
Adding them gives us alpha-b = 27.6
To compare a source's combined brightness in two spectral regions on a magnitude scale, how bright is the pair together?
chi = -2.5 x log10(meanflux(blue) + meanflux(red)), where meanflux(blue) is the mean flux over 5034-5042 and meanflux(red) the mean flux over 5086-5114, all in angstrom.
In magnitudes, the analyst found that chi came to -3.51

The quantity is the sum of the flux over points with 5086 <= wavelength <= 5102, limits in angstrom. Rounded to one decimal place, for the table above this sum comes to 53.7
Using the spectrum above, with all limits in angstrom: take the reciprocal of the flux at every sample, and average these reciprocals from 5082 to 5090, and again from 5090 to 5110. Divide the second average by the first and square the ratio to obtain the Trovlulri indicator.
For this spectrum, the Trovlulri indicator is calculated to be 1.01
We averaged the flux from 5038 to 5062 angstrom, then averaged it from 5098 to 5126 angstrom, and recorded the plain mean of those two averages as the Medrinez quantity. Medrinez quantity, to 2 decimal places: 12.94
